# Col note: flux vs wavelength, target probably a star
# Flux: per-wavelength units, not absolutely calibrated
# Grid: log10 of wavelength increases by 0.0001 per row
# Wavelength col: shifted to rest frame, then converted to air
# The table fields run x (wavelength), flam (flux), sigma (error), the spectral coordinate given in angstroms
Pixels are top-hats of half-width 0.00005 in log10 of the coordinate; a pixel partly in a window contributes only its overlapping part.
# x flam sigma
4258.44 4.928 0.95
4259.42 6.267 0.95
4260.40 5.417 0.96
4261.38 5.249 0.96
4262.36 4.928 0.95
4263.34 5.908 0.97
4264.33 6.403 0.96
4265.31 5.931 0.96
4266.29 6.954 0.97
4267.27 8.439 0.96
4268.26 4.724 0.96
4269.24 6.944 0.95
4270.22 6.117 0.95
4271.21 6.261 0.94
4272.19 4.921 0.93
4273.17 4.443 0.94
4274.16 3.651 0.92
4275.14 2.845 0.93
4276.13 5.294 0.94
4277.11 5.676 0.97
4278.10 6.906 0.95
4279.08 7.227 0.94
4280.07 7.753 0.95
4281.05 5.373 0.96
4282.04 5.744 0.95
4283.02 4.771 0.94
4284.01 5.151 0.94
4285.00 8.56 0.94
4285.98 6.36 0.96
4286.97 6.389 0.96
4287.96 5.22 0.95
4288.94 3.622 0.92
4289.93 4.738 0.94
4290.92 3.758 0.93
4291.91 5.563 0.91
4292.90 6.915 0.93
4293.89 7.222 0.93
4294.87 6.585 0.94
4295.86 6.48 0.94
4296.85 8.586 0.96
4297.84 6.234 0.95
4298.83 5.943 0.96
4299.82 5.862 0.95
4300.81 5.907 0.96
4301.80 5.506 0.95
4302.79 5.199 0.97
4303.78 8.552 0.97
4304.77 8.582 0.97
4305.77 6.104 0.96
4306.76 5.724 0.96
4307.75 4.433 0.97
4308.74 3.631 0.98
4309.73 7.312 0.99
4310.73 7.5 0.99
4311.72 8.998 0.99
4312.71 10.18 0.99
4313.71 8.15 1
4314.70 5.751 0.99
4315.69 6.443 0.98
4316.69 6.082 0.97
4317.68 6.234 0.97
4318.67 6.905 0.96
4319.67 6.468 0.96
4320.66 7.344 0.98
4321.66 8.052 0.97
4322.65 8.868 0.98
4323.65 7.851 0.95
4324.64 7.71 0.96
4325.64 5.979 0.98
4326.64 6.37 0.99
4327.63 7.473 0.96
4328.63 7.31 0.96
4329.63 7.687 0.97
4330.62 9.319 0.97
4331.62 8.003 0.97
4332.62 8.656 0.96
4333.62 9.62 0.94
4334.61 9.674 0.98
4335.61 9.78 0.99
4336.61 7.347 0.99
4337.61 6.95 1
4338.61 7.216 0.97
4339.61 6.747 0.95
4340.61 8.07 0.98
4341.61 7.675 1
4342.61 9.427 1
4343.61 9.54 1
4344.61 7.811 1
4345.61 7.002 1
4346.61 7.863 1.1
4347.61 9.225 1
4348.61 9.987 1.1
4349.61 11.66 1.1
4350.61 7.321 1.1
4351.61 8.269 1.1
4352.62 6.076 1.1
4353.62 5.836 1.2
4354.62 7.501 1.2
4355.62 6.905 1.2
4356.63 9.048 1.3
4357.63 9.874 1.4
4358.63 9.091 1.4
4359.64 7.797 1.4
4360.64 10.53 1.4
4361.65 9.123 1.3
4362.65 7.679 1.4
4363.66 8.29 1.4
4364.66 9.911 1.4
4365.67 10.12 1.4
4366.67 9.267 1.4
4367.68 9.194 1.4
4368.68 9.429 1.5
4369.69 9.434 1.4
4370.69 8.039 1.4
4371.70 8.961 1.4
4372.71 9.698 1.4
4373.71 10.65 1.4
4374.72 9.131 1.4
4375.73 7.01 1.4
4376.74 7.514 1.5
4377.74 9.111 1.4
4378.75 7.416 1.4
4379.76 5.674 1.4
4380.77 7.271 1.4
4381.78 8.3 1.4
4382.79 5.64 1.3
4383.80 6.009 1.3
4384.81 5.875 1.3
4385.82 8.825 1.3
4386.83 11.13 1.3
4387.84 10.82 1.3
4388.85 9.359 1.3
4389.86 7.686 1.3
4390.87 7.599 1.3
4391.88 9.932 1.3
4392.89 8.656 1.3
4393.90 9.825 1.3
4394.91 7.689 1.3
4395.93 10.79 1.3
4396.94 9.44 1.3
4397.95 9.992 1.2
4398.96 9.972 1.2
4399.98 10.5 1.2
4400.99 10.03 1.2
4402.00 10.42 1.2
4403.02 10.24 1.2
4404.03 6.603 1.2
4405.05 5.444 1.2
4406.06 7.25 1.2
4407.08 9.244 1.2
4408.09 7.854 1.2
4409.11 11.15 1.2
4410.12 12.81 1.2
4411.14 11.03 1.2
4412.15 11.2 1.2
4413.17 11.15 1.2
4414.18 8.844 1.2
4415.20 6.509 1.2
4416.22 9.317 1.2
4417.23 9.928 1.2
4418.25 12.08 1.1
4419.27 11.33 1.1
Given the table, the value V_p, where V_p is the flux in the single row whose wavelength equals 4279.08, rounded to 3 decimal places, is 7.227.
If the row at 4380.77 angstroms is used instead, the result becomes 7.271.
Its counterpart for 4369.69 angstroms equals 9.434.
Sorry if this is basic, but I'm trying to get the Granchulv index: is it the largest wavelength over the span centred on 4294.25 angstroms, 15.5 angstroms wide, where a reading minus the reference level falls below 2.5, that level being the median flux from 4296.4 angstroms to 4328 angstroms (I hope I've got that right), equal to 4301.80 angstroms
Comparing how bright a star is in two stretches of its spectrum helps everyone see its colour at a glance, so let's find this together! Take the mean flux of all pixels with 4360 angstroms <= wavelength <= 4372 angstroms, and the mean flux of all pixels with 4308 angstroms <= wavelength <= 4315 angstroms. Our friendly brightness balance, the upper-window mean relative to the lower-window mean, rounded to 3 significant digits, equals 1.25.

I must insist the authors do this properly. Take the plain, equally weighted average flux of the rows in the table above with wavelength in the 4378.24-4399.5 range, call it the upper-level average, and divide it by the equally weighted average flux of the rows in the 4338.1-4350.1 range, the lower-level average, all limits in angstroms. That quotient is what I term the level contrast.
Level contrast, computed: 0.99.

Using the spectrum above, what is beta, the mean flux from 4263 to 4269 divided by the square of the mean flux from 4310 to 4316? 0.104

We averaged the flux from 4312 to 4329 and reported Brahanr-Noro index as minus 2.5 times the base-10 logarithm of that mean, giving -2.15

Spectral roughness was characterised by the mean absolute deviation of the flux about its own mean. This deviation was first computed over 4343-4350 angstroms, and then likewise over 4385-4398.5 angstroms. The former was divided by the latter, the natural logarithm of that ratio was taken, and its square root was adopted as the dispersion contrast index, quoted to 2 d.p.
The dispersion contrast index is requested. 0.49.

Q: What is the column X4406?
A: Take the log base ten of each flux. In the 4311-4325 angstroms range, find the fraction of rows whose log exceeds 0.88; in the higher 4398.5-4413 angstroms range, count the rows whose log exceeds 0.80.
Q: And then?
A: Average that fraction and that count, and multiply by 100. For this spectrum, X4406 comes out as 675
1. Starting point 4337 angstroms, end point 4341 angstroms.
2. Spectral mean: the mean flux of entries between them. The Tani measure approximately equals 7.2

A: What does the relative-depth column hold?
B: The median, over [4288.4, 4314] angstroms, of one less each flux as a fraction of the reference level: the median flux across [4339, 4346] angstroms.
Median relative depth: 0.21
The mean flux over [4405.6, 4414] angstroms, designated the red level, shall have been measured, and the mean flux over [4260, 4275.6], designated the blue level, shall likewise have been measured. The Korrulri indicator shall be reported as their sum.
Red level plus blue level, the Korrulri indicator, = 15.8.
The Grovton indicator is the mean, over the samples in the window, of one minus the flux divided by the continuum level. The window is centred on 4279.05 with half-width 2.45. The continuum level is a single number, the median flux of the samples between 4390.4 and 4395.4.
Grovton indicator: 0.24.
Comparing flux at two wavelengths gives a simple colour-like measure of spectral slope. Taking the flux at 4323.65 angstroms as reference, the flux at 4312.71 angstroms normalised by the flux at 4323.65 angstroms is 1.3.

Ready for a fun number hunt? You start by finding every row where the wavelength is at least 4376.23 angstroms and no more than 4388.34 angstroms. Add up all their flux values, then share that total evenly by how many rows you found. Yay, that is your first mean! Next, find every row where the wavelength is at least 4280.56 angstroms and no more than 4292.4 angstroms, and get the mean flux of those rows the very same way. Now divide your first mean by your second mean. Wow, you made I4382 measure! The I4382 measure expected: 1.43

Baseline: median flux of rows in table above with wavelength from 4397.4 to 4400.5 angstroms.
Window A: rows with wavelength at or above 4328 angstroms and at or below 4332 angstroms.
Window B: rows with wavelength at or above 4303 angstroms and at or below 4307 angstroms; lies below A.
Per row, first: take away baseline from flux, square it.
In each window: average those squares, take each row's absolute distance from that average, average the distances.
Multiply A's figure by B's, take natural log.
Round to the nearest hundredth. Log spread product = 2.70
